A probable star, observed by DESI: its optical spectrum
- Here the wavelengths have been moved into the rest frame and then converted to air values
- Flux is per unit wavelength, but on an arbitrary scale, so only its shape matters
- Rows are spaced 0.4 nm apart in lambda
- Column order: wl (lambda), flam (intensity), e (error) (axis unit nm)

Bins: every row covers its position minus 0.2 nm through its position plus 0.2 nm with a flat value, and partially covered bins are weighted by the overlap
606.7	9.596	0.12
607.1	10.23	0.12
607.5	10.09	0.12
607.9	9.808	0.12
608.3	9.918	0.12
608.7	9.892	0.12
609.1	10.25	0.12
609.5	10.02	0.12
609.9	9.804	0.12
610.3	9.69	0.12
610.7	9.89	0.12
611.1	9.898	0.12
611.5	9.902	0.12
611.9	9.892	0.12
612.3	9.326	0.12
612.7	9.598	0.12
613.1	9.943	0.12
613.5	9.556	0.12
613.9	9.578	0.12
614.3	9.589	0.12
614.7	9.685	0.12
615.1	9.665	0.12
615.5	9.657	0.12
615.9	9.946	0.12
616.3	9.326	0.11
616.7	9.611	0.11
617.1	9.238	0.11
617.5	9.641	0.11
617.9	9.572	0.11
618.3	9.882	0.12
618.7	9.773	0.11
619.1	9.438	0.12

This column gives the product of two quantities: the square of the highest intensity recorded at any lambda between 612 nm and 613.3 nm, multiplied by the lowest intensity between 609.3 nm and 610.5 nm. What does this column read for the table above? 958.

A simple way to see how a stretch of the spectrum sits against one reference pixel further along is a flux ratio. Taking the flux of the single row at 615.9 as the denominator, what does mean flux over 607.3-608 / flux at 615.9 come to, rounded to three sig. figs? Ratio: 1.00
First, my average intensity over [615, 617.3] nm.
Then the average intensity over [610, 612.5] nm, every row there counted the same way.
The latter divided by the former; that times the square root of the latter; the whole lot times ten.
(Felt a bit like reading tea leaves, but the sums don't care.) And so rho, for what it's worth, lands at 31.9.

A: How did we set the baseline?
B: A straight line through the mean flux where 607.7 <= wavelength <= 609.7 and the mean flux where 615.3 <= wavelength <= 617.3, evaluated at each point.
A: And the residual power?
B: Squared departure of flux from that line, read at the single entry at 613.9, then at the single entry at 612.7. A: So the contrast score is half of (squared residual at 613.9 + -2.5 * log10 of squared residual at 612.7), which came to 2.01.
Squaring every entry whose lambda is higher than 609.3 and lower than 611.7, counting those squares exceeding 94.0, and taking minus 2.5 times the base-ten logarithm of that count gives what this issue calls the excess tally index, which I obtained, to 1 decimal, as -1.7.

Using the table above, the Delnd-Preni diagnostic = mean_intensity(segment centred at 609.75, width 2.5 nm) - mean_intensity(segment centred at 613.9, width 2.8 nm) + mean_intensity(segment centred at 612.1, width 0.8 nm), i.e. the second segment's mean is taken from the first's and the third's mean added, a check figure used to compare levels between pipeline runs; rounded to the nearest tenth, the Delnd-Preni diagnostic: 9.9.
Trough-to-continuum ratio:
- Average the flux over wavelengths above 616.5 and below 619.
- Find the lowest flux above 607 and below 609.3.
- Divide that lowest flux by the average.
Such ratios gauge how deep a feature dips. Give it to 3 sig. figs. 1.02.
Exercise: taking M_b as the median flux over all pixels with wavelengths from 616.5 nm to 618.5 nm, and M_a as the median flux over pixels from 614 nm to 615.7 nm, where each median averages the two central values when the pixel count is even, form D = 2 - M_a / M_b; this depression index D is 0.99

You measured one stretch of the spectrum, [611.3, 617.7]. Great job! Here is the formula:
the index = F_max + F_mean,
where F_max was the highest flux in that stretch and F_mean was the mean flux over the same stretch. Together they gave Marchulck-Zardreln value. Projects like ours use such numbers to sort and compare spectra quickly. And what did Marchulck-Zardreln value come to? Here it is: 19.58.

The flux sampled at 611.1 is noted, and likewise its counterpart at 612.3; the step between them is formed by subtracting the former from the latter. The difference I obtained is -0.57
